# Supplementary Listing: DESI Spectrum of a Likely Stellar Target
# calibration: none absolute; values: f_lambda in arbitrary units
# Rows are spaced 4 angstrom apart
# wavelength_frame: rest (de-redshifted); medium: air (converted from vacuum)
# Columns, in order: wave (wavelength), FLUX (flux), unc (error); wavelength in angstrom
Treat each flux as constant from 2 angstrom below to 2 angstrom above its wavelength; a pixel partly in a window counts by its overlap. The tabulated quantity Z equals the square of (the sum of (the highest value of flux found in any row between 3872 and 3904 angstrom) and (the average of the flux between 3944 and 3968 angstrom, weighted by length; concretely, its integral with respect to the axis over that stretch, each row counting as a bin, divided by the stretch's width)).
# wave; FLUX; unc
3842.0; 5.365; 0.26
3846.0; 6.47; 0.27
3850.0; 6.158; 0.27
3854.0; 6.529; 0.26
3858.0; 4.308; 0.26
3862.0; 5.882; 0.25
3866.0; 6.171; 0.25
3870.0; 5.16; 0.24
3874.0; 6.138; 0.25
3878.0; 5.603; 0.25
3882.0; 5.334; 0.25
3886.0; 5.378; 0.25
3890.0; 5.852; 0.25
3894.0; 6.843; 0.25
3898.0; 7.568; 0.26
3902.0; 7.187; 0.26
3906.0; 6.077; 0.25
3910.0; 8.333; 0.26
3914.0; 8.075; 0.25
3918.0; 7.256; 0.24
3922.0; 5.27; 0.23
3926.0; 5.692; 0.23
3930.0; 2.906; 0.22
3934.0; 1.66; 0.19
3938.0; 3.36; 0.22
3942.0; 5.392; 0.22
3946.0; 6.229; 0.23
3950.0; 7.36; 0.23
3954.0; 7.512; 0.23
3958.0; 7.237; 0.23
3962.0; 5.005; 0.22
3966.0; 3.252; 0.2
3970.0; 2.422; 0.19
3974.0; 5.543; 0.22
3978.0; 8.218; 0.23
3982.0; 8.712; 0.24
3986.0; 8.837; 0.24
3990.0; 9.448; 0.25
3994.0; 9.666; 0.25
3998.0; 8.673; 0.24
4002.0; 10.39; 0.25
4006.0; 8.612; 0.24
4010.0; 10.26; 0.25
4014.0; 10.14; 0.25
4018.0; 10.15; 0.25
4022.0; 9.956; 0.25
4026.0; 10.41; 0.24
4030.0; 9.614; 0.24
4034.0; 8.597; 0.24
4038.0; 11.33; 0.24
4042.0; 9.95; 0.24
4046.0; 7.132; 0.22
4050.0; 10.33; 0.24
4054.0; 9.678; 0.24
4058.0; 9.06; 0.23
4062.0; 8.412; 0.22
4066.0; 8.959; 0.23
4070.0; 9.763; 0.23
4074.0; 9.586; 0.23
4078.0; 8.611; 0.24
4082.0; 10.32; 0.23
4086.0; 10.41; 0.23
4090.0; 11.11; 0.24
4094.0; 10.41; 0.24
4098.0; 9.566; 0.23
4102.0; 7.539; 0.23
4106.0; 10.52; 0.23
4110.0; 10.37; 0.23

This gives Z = 187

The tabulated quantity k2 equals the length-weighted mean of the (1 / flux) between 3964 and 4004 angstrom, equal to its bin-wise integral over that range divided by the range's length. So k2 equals 0.167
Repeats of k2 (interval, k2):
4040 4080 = 0.110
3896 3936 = 0.213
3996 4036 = 0.104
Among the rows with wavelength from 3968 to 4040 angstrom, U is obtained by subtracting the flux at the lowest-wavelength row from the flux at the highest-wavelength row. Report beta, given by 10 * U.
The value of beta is 89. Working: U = 8.9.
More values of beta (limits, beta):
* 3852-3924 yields -13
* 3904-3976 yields -5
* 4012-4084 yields 2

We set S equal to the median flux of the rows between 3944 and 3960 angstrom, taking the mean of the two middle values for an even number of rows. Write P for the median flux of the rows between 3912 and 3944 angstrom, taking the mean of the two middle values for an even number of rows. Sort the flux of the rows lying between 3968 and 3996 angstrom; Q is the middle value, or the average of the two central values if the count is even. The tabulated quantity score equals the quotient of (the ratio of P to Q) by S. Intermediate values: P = 5.3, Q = 8.7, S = 7.3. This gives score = 0.08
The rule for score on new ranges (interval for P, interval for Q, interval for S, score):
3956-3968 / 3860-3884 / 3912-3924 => 0.12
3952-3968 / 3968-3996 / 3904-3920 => 0.09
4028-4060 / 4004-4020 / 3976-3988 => 0.11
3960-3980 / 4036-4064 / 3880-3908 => 0.09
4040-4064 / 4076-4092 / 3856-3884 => 0.16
